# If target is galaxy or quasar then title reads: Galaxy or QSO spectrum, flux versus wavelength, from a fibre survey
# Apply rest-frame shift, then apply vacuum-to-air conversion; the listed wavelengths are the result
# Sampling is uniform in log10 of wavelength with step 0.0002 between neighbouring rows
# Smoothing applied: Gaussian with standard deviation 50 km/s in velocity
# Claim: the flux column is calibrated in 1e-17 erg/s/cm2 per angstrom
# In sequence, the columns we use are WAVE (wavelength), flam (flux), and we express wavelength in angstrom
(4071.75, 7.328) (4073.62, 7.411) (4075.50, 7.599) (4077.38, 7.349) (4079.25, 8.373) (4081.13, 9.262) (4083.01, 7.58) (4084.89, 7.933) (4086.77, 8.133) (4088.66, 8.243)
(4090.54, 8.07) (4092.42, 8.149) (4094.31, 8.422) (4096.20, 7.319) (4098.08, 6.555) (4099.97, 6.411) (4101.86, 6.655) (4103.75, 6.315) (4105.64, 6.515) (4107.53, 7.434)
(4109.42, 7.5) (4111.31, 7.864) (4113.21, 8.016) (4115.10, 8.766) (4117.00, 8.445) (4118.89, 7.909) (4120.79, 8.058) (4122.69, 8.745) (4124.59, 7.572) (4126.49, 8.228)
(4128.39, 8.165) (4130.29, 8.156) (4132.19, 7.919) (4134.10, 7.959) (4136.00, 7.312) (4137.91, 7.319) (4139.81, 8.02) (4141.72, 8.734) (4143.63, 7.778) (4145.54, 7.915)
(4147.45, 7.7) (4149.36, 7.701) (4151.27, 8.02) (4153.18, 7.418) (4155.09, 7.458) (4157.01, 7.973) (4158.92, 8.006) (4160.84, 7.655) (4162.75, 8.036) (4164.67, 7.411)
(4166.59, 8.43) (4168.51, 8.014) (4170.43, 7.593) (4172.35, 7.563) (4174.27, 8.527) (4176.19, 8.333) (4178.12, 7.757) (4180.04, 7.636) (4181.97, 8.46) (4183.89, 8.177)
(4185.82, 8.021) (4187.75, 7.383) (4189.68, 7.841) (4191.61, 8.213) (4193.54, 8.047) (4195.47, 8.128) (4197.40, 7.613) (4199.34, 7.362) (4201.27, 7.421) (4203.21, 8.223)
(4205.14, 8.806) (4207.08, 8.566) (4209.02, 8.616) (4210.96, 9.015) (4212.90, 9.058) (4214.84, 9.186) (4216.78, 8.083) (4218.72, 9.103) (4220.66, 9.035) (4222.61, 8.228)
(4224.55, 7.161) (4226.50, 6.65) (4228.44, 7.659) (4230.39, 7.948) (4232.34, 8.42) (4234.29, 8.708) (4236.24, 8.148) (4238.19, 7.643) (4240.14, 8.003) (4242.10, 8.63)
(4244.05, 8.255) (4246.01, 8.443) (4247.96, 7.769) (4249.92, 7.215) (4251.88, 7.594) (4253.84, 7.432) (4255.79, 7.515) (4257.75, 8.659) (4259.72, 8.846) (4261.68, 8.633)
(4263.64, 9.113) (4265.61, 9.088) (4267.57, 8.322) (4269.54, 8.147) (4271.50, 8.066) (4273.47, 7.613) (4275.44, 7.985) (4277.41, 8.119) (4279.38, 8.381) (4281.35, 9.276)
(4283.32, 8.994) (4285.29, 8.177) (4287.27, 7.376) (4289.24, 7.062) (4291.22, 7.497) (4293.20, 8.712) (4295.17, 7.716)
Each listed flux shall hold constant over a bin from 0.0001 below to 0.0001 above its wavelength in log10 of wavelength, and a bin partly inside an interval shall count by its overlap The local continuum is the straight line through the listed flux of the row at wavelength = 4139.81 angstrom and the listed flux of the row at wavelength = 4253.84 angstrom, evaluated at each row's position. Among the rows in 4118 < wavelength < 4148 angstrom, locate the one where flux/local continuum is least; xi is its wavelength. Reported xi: 4136.00 angstrom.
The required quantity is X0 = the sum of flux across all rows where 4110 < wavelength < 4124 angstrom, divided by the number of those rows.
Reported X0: 8.26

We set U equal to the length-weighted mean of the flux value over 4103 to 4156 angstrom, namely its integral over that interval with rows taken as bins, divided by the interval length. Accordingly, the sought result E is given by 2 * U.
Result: 15.7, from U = 7.83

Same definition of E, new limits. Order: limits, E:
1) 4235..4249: 16.3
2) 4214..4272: 16.4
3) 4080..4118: 15.4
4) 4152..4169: 15.6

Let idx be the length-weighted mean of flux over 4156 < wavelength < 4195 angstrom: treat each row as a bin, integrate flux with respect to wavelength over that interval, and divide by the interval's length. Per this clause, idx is 8.0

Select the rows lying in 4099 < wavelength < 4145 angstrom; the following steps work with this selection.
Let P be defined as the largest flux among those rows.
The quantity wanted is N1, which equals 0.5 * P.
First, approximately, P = 8.766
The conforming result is 4.38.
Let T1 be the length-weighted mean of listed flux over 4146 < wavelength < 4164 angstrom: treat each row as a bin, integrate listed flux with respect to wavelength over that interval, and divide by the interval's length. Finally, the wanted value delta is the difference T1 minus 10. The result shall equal -2.23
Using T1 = 7.77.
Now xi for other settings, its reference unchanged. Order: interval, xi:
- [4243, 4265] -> 4249.92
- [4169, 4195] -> 4187.75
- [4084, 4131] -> 4103.75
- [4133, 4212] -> 4136.00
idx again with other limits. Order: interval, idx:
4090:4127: 7.6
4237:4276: 8.2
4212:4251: 8.2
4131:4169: 7.8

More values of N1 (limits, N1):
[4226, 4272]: 4.56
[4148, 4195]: 4.26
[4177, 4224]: 4.59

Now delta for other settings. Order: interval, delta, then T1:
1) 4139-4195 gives -2.07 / 7.93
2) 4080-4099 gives -2.03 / 7.97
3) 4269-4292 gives -1.94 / 8.06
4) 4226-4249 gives -1.95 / 8.05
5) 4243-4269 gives -1.78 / 8.22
